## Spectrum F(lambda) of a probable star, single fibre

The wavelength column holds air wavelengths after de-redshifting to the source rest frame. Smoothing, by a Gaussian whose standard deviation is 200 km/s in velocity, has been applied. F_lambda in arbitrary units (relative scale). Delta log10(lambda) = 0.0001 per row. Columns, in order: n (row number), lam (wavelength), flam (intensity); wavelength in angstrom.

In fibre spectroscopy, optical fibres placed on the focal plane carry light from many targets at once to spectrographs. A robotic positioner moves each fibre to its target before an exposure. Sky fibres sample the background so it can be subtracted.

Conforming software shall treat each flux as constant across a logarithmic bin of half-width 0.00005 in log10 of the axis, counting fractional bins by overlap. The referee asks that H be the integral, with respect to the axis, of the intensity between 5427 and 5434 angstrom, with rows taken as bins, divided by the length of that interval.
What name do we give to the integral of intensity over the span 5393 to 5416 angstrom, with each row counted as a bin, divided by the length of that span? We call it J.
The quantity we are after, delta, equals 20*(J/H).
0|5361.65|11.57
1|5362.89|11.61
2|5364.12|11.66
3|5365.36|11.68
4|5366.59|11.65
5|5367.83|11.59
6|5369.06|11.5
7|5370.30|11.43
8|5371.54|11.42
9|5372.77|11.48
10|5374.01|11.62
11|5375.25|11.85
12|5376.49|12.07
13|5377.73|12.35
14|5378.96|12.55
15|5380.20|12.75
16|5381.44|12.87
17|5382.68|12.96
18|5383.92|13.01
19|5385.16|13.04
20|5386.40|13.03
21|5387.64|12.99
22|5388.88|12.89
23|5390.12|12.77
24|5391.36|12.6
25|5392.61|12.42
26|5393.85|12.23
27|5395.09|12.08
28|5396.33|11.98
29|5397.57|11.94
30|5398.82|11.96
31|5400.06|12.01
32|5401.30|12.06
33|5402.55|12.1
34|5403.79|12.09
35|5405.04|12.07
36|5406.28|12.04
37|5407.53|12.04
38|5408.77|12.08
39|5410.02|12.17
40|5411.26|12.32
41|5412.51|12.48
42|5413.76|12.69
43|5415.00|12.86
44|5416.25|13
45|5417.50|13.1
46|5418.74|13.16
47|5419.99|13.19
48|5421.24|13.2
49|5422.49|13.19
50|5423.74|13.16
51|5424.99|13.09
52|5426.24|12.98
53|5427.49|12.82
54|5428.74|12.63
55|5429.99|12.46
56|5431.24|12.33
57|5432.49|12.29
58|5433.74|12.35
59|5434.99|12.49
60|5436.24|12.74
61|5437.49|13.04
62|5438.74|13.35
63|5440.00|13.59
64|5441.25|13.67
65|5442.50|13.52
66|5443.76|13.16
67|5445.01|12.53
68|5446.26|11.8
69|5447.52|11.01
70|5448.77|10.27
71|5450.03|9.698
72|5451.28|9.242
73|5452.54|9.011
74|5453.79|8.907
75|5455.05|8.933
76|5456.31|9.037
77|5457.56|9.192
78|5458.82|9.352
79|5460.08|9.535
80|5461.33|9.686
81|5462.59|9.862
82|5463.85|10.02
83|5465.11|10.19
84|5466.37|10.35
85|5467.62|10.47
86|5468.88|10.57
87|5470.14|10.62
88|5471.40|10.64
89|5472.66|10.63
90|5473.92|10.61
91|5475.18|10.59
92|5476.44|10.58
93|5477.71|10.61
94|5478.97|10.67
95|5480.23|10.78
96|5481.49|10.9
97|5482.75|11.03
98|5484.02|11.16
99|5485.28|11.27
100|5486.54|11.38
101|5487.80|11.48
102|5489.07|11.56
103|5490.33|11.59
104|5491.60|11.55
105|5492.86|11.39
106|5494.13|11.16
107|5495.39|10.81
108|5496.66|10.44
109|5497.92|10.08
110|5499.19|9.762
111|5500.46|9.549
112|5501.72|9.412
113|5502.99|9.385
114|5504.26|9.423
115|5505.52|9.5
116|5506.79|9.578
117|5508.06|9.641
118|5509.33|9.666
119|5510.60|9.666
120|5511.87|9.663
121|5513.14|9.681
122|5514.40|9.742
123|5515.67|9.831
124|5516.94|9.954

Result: 19.5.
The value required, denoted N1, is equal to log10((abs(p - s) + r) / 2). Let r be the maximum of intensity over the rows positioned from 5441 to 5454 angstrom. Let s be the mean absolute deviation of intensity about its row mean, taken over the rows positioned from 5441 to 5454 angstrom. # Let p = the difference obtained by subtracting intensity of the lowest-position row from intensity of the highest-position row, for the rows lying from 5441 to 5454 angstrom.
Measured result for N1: 1.00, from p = -5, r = 13.67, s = 1.61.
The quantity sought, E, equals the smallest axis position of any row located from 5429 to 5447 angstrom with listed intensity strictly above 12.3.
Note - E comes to 5429.99 angstrom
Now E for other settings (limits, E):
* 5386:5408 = 5386.40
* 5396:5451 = 5411.26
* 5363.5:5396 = 5377.73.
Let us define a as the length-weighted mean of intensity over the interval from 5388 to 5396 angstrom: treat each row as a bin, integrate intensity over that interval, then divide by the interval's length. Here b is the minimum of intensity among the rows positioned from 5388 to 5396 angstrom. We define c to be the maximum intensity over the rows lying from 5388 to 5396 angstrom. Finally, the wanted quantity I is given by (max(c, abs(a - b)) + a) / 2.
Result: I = 12.7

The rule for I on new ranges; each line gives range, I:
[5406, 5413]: 12.3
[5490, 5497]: 11.4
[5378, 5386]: 12.9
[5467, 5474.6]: 10.6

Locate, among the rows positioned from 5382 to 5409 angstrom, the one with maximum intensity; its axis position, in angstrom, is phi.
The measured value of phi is 5385.16 angstrom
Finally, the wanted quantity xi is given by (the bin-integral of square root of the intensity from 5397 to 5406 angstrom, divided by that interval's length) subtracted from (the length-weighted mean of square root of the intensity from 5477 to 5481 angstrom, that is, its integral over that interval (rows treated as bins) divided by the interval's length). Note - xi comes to -0.2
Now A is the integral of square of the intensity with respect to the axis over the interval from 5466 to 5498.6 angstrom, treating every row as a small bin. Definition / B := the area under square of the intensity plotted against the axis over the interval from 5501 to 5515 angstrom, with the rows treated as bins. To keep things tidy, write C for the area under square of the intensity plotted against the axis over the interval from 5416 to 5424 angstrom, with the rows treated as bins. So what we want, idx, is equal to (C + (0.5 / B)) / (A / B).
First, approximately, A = 3868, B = 1285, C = 1383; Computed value 459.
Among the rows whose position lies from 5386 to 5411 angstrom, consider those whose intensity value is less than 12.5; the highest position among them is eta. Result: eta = 5410.02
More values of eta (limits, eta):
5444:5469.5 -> 5468.88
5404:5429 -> 5412.51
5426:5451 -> 5450.03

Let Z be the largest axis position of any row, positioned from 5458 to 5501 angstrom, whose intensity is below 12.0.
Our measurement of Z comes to 5500.46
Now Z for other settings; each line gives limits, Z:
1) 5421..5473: 5472.66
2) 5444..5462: 5461.33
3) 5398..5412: 5398.82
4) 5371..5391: 5375.25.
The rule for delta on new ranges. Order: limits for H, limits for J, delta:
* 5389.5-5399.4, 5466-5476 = 17.3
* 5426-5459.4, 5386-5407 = 21.3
